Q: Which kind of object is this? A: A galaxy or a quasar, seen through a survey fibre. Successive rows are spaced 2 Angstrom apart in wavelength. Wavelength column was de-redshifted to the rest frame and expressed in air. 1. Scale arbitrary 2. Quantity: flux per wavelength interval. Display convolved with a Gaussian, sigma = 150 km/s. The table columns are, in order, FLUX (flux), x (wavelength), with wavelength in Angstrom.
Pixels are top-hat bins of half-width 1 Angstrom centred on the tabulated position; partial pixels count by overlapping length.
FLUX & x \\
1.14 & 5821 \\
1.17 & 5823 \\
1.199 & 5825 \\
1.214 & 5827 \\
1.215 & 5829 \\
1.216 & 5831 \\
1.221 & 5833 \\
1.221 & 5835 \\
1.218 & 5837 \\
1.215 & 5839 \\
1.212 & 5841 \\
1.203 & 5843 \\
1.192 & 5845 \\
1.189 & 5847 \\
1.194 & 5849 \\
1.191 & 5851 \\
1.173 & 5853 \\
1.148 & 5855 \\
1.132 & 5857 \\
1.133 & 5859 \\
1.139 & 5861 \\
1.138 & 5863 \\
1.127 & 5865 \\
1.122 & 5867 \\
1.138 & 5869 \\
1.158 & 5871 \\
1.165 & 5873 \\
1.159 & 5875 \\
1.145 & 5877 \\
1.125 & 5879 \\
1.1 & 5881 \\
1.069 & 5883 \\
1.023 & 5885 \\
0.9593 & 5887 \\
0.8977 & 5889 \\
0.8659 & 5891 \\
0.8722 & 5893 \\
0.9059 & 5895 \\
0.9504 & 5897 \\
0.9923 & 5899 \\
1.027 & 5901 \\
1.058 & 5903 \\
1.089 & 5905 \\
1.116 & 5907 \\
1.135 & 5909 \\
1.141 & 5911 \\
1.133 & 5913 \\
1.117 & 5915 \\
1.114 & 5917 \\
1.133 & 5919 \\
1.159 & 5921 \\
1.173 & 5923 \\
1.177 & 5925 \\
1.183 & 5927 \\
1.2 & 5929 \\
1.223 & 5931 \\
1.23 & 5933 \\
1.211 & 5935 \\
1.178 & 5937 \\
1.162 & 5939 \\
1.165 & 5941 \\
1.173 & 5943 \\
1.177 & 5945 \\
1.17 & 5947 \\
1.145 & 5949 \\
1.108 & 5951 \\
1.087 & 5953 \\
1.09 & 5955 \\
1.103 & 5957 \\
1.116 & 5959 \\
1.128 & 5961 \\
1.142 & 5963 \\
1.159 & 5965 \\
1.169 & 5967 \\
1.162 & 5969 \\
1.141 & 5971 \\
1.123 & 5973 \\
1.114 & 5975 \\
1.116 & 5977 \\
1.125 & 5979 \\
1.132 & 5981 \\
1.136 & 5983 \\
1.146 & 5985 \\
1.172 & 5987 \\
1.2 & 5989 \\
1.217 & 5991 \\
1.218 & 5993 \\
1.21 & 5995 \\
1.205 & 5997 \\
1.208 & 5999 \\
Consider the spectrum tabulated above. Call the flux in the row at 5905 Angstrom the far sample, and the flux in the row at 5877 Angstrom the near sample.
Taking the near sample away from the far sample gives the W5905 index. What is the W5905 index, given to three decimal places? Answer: -0.056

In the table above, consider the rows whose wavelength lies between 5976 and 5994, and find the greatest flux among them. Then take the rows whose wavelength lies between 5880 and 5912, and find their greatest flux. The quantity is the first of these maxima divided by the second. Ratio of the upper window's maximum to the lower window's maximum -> 1.07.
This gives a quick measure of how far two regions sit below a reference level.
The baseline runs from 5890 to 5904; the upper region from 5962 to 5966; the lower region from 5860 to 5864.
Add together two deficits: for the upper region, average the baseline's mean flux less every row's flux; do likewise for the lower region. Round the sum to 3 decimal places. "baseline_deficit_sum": -0.383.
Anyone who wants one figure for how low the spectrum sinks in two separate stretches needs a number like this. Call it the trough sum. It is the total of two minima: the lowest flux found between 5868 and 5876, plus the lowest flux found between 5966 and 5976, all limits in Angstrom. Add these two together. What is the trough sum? 2.25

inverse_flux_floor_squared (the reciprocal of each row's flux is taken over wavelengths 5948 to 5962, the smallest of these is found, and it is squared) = 0.763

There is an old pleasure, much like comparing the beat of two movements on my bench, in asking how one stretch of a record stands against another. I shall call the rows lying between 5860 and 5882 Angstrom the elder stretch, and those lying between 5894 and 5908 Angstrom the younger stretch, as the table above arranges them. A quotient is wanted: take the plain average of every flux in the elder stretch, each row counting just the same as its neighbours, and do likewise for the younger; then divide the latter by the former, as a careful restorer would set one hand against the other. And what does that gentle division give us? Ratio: 0.896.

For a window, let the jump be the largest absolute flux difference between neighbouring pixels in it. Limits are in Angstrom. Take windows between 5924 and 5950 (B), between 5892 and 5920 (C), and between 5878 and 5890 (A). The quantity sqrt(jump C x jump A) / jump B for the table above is 1.61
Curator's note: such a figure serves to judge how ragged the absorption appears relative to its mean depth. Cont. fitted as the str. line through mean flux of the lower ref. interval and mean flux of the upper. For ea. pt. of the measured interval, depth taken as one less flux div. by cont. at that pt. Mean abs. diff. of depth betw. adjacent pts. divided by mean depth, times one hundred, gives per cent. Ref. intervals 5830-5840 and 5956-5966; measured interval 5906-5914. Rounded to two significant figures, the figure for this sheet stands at 33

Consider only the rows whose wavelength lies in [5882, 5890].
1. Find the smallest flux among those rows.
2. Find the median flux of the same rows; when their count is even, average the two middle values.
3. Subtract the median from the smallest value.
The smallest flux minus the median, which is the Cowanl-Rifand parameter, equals -0.093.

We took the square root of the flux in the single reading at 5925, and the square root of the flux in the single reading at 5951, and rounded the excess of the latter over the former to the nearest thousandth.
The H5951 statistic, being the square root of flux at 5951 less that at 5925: -0.032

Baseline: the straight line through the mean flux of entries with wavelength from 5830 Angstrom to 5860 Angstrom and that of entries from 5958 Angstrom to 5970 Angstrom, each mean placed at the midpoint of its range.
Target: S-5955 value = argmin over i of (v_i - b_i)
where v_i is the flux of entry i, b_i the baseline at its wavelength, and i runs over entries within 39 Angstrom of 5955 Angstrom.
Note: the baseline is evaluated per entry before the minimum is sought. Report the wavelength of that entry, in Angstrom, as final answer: 5953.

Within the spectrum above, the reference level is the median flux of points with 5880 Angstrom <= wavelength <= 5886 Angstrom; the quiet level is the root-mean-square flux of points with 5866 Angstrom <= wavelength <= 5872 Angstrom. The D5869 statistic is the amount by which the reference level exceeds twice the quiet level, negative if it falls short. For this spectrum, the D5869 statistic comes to -1.21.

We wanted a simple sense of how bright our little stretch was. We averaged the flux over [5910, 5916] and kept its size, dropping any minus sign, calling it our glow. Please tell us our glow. 1.13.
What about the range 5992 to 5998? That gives 1.21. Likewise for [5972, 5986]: 1.13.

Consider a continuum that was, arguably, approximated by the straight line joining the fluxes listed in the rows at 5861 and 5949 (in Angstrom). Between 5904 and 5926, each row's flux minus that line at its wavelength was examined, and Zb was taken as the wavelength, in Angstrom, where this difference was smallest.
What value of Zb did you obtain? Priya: 5905 Angstrom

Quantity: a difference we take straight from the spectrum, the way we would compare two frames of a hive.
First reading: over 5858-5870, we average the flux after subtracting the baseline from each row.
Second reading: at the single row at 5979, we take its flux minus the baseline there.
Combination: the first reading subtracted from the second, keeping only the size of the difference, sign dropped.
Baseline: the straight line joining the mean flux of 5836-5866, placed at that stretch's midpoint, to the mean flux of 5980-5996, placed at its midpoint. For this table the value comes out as 0.012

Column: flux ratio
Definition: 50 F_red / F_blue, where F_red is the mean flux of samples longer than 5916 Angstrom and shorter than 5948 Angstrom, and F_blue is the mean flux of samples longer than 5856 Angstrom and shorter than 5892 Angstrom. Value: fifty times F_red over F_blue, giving 54.0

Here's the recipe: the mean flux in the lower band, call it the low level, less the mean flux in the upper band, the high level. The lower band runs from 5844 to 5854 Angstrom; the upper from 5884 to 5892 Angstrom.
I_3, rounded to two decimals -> 0.25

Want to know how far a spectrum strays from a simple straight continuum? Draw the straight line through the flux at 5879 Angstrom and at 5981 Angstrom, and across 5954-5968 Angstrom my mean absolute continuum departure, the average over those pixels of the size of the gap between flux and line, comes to 0.023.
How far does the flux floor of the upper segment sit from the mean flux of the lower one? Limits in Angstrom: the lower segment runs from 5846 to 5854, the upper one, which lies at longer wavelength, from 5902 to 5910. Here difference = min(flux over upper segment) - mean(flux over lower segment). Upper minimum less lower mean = -0.13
